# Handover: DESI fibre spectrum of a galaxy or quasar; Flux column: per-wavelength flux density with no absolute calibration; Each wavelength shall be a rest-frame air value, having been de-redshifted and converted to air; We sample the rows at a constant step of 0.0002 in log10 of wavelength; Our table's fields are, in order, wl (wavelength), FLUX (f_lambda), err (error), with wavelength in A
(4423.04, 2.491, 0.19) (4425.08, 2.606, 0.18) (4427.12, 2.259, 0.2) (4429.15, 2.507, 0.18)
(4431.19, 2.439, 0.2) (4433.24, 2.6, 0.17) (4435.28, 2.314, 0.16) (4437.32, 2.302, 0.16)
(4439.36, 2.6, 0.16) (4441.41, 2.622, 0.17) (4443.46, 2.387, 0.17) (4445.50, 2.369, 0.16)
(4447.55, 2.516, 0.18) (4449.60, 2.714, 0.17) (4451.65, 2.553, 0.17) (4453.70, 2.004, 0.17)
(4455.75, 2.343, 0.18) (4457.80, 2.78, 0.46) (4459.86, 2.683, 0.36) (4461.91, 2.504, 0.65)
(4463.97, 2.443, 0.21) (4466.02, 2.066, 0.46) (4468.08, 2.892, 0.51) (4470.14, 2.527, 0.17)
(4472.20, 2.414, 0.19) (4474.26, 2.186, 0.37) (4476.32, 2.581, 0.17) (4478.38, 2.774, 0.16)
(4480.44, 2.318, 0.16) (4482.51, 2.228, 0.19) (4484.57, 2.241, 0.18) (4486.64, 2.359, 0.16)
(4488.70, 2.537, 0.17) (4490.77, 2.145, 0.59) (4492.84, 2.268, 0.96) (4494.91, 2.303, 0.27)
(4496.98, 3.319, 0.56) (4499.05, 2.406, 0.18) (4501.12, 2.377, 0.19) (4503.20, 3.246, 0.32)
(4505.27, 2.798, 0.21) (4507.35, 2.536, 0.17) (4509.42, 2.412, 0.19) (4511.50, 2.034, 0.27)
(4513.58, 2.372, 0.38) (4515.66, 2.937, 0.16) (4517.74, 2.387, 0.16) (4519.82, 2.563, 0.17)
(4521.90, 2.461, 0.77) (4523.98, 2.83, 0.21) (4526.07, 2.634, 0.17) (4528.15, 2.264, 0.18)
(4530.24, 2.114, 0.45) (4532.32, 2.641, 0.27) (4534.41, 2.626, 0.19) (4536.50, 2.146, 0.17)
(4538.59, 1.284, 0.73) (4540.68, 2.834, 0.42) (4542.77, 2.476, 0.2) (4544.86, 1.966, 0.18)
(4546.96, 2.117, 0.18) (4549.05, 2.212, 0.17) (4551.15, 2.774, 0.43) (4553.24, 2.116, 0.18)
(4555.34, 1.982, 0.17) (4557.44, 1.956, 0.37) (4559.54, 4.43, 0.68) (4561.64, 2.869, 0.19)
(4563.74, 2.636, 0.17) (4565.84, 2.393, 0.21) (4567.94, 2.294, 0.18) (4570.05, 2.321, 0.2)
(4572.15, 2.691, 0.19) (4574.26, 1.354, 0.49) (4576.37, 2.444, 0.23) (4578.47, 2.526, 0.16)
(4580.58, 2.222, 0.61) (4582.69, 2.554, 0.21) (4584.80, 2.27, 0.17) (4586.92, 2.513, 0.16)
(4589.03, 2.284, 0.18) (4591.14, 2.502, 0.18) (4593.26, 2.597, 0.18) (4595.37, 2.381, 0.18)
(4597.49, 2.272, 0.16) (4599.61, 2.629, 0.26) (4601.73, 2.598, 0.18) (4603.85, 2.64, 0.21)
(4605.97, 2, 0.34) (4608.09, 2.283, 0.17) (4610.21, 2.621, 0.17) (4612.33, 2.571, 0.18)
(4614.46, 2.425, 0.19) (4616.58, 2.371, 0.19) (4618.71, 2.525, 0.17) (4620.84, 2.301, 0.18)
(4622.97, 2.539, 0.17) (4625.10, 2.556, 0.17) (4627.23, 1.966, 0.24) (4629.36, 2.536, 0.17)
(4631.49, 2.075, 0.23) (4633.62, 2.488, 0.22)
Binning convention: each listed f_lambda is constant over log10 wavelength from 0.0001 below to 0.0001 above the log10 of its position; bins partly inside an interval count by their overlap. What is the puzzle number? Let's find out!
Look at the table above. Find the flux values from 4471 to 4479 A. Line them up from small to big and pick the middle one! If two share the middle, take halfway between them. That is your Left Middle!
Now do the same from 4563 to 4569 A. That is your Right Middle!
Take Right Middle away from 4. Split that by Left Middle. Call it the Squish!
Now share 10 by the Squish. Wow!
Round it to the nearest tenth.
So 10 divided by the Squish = 15.5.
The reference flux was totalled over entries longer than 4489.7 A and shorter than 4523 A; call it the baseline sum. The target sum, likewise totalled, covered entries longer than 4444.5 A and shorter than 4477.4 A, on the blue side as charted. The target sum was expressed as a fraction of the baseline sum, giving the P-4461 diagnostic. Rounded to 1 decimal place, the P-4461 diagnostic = 1.0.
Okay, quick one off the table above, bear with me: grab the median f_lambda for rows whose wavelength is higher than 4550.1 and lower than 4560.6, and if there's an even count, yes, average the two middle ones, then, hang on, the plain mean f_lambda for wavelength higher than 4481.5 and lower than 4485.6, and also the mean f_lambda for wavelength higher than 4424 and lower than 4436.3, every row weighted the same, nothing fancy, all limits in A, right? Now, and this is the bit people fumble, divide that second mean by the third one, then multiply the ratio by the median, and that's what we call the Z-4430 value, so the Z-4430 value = 1.93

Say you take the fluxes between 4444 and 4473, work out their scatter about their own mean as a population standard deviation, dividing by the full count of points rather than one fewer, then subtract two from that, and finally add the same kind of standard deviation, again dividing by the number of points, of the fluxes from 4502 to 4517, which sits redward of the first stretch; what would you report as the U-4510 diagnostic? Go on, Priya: -1.39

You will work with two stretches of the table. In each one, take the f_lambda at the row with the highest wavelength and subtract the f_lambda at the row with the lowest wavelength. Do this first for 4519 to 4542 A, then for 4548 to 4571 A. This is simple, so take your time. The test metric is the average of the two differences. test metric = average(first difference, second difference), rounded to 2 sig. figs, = 0.19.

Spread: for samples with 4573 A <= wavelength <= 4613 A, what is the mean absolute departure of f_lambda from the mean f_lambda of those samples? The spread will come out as 0.210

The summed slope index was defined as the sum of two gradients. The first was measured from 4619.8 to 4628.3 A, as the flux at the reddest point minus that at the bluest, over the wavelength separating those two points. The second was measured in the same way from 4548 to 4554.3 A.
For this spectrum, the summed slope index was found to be -0.08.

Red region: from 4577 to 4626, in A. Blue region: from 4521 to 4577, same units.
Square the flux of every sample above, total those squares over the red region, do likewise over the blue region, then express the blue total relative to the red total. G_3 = 1.19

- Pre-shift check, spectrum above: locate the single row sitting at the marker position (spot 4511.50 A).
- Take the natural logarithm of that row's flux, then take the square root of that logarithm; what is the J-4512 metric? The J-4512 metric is 0.84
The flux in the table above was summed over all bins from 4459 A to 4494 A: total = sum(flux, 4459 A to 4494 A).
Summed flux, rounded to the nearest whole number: 41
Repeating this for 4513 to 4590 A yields 89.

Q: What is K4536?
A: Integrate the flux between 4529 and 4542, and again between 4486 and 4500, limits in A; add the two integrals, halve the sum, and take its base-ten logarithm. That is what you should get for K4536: 1.51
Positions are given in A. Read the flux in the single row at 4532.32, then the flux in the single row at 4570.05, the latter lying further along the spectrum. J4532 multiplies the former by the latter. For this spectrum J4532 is 6.1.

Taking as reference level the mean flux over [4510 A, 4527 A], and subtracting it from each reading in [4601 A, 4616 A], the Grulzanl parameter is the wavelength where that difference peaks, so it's 4603.85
